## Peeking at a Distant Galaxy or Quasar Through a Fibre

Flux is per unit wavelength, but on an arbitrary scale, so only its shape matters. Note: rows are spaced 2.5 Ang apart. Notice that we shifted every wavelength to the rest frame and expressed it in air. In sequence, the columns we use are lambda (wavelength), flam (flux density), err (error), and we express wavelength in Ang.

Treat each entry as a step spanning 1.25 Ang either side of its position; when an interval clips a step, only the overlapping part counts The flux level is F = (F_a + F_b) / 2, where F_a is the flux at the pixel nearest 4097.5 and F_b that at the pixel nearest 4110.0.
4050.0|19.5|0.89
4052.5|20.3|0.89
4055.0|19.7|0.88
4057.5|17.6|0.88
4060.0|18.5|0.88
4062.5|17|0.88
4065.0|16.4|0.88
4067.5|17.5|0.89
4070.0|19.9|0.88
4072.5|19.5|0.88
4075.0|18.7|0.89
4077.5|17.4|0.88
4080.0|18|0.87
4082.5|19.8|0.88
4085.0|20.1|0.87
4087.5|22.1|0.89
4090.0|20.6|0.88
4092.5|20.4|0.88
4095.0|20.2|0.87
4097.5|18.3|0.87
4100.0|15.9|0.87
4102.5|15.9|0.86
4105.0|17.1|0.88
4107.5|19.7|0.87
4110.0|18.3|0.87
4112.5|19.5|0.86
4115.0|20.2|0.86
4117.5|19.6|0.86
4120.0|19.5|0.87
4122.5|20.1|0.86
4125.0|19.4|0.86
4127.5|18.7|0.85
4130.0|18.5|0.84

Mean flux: 18.3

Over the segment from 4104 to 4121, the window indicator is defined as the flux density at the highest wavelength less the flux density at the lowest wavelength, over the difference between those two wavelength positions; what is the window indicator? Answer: 0.16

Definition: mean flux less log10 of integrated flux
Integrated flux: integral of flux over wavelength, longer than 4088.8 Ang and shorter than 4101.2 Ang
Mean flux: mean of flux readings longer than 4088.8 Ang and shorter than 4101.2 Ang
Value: 16.7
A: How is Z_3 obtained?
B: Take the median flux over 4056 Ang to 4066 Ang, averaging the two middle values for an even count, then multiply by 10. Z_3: 173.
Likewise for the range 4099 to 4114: 177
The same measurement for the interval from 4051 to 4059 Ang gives 197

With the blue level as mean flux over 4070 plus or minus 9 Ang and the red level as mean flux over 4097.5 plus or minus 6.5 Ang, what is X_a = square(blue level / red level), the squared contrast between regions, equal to 0.99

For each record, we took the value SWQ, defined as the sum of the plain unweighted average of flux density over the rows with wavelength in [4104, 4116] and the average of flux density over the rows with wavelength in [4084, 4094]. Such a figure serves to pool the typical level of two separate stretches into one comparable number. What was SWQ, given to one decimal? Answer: 39.8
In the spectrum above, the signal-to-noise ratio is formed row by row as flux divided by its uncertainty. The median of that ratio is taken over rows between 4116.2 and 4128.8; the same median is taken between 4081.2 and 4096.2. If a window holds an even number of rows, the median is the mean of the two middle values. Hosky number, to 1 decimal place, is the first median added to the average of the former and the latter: 45.4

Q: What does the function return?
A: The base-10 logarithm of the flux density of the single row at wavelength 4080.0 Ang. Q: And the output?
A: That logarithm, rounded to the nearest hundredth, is 1.26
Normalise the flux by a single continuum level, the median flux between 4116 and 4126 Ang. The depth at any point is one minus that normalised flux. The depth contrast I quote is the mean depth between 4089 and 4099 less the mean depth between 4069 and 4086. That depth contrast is -0.04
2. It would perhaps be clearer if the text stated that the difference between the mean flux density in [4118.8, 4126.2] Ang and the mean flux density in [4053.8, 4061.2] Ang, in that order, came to 1.1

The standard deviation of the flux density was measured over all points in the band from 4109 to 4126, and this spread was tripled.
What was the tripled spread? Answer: 2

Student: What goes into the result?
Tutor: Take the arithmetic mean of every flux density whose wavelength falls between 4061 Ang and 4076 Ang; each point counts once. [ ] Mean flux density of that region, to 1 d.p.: 18.2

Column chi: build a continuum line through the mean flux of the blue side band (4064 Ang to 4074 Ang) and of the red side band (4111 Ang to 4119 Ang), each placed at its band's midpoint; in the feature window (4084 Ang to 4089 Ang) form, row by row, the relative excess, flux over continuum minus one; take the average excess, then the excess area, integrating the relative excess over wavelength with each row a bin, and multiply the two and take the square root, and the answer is 0.26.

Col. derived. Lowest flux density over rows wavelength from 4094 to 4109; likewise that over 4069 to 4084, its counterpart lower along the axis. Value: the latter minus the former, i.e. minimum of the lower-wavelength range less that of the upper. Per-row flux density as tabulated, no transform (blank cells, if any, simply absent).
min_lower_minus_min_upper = 1.5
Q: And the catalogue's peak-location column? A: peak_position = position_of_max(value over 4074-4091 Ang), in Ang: 4087.5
